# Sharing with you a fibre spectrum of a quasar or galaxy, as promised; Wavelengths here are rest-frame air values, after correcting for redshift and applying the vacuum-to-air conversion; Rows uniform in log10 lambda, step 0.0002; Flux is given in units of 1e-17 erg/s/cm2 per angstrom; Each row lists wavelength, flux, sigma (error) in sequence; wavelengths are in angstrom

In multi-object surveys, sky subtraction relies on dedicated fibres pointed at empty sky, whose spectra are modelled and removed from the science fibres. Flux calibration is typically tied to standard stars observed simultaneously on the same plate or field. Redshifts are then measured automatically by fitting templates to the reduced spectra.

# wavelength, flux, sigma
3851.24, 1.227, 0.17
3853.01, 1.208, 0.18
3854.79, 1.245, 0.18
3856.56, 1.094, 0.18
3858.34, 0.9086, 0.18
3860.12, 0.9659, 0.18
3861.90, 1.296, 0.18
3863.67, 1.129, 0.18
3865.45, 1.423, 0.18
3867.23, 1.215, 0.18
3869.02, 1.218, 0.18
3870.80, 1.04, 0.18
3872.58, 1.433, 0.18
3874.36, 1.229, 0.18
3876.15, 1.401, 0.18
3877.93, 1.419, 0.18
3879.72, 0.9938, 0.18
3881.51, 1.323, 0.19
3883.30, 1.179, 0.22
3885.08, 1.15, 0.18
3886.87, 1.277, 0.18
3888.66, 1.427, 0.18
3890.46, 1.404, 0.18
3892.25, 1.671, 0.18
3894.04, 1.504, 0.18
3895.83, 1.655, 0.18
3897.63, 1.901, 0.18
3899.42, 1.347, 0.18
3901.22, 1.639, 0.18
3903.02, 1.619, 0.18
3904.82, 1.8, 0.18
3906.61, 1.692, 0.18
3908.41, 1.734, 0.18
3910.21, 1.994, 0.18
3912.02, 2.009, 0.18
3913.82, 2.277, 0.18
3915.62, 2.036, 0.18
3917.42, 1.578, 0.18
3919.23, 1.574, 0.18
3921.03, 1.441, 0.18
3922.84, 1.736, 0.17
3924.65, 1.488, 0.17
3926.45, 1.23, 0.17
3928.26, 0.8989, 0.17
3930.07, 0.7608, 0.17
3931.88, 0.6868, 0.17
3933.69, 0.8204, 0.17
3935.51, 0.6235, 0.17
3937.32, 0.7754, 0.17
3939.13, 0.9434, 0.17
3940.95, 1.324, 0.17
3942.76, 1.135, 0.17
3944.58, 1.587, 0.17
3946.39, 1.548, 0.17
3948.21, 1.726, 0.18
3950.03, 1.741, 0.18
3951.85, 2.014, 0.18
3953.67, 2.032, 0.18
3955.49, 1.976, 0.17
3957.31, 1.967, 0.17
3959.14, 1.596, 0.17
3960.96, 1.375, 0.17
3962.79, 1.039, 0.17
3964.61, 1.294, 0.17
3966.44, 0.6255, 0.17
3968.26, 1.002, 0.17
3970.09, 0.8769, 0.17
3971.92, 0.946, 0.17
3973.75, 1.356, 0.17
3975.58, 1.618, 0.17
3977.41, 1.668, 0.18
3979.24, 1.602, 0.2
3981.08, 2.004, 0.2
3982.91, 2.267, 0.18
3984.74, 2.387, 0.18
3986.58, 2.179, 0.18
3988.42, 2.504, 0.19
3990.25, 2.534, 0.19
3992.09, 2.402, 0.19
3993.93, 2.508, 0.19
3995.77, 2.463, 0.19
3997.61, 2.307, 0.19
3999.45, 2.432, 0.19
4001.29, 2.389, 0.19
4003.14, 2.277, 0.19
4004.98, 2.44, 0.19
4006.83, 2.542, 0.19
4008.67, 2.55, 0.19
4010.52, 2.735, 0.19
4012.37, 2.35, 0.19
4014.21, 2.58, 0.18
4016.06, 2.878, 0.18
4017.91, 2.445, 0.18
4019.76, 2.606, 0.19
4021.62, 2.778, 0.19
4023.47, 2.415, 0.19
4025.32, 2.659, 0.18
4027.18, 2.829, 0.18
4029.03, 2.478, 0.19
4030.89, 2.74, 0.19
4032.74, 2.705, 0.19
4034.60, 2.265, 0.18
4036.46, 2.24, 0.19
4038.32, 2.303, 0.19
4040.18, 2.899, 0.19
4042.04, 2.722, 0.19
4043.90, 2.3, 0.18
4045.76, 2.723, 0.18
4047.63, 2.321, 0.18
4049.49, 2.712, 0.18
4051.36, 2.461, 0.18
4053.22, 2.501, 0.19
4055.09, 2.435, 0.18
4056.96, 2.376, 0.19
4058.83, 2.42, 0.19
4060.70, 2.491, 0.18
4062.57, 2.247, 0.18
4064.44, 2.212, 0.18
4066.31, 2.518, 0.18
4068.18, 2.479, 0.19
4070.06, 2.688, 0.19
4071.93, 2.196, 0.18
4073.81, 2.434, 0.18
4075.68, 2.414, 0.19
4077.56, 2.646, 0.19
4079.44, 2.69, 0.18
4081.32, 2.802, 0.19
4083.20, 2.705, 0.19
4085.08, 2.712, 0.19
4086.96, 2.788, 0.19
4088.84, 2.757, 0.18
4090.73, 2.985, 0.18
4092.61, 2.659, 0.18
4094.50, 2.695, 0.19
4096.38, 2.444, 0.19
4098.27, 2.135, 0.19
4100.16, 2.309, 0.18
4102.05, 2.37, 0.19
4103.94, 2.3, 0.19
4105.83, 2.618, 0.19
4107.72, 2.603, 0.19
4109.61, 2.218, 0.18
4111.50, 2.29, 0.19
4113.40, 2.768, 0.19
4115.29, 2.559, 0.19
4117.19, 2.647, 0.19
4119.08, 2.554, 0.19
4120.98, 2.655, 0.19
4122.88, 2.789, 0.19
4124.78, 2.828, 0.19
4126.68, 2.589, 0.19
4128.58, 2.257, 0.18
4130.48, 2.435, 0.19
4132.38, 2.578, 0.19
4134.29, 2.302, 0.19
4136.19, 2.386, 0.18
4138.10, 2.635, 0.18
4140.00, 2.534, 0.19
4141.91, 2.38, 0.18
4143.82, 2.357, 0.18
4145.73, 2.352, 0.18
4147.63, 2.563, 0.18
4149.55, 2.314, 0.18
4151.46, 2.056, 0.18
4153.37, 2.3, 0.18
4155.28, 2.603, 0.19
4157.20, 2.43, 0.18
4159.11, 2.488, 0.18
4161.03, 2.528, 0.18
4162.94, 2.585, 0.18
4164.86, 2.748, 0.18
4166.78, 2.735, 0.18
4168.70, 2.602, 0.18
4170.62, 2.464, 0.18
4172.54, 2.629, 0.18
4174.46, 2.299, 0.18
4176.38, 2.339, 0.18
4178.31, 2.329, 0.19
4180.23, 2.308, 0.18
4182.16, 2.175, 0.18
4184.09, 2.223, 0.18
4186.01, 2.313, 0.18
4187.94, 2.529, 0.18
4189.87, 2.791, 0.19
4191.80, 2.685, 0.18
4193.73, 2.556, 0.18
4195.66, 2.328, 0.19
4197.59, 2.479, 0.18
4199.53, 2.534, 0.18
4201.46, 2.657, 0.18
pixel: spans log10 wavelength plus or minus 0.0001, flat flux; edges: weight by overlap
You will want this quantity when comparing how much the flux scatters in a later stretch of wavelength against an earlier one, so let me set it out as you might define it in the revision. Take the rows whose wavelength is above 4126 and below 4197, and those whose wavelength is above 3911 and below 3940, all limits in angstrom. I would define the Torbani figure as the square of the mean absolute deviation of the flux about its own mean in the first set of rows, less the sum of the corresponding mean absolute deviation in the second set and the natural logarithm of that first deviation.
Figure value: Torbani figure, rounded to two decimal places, 1.48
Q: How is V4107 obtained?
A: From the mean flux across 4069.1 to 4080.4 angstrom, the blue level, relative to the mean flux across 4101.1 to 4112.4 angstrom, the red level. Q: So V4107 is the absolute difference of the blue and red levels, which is 0.1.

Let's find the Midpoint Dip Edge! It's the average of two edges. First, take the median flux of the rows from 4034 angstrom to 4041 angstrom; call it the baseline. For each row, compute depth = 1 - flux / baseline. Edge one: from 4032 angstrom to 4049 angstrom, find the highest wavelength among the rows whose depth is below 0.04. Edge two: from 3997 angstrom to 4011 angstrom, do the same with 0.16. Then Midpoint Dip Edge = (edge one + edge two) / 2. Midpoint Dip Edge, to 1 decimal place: 4029.1 angstrom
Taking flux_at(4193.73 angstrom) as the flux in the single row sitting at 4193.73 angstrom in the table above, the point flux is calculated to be 2.556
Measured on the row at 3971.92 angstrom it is 0.946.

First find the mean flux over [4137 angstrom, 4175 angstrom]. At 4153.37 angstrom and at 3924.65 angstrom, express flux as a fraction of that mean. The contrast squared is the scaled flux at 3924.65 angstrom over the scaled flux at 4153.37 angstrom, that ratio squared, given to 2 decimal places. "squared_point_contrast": 0.42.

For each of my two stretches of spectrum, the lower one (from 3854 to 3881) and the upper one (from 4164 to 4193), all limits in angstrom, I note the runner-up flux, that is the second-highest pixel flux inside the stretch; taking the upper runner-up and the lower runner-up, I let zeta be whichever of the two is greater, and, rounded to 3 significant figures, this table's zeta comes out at 2.75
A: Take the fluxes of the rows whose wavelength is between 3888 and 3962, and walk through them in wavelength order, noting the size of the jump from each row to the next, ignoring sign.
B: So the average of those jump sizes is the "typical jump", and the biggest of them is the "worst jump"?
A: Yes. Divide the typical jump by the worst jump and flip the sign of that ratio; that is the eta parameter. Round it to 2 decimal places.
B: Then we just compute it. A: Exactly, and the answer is -0.34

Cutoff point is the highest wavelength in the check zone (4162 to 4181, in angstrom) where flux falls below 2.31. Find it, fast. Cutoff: 4180.23 angstrom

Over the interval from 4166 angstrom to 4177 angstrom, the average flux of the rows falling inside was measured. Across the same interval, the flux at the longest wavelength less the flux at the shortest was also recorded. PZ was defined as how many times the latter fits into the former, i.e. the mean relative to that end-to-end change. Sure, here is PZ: -6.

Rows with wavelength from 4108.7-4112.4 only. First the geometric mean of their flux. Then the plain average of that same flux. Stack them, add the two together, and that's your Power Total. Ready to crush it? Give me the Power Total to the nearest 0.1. 4.5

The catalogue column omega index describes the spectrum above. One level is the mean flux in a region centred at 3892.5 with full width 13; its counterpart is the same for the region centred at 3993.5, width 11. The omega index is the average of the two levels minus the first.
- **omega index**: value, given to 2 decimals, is 0.45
